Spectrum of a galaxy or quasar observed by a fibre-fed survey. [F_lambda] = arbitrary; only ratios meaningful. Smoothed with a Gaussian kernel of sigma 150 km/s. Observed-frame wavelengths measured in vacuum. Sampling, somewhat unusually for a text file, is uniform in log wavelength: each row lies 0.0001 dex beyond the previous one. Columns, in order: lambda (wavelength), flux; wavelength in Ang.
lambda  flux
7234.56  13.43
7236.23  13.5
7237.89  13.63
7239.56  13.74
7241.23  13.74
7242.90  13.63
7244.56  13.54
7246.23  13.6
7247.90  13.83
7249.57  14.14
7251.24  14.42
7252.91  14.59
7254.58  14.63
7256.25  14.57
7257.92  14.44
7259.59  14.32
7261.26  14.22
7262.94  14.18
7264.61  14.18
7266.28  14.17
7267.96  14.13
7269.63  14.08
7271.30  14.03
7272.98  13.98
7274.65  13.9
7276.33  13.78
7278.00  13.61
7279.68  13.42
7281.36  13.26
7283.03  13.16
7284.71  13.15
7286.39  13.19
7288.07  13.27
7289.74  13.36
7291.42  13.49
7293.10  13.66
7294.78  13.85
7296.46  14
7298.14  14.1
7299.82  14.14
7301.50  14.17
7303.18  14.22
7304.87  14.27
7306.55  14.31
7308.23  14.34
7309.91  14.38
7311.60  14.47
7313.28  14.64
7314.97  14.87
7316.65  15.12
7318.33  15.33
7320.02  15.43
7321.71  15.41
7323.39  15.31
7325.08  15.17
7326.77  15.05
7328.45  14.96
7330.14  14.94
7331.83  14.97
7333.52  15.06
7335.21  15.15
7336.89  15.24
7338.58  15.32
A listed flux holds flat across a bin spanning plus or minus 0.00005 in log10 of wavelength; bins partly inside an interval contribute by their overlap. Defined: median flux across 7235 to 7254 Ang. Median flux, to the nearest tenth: 13.7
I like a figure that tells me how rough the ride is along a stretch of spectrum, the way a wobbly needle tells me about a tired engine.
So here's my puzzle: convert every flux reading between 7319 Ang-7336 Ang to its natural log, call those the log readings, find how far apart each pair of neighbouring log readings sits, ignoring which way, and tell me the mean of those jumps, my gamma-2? 0.005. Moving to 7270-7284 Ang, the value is 0.009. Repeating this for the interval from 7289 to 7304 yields 0.008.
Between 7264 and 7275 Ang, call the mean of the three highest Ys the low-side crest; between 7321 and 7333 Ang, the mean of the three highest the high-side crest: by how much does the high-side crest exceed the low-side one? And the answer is 1.1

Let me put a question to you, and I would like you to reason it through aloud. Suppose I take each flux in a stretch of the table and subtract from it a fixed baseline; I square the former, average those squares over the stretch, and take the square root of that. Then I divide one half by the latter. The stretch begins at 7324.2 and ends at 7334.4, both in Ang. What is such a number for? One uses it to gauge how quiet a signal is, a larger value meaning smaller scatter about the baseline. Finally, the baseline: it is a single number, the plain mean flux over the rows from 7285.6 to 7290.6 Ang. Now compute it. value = 0.29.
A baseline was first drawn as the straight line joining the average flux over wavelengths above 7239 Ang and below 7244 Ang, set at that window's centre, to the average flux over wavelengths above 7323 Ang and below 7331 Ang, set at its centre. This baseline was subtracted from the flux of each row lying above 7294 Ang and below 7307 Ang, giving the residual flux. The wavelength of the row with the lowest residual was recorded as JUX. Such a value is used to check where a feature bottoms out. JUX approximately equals 7294.78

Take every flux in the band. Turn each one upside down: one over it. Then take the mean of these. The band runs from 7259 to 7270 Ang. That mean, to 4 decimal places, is 0.0705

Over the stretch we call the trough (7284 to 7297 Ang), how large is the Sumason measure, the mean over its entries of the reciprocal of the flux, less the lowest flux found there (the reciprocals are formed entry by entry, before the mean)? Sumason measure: -13.1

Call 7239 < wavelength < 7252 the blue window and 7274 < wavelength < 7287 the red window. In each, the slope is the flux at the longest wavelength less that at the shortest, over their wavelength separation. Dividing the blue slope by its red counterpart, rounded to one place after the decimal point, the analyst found -1.0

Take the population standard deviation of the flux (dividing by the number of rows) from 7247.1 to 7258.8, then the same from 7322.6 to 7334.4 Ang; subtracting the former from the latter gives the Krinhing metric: -0.15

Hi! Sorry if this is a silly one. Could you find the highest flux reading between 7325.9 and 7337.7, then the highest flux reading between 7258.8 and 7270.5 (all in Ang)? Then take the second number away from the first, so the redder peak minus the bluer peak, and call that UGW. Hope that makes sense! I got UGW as 0.92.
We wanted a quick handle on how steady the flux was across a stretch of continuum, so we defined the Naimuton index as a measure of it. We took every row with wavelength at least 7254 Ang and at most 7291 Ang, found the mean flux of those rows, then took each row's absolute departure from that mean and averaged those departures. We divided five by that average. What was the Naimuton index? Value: 12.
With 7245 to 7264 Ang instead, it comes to 20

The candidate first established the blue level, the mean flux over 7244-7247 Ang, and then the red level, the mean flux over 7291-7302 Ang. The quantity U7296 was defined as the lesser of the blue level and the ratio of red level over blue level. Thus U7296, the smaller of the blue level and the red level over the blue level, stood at 1.03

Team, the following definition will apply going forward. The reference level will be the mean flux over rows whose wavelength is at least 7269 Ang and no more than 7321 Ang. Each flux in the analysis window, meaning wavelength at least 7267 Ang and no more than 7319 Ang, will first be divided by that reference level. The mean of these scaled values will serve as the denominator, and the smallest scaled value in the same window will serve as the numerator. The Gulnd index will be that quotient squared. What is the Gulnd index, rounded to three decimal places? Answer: 0.884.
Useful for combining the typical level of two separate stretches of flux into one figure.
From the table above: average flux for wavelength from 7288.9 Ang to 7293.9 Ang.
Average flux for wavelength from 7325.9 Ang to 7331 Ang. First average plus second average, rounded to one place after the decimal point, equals 28.5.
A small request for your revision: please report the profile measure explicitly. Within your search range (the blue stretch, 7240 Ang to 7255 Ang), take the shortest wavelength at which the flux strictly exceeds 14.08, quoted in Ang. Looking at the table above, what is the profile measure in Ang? 7249.57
